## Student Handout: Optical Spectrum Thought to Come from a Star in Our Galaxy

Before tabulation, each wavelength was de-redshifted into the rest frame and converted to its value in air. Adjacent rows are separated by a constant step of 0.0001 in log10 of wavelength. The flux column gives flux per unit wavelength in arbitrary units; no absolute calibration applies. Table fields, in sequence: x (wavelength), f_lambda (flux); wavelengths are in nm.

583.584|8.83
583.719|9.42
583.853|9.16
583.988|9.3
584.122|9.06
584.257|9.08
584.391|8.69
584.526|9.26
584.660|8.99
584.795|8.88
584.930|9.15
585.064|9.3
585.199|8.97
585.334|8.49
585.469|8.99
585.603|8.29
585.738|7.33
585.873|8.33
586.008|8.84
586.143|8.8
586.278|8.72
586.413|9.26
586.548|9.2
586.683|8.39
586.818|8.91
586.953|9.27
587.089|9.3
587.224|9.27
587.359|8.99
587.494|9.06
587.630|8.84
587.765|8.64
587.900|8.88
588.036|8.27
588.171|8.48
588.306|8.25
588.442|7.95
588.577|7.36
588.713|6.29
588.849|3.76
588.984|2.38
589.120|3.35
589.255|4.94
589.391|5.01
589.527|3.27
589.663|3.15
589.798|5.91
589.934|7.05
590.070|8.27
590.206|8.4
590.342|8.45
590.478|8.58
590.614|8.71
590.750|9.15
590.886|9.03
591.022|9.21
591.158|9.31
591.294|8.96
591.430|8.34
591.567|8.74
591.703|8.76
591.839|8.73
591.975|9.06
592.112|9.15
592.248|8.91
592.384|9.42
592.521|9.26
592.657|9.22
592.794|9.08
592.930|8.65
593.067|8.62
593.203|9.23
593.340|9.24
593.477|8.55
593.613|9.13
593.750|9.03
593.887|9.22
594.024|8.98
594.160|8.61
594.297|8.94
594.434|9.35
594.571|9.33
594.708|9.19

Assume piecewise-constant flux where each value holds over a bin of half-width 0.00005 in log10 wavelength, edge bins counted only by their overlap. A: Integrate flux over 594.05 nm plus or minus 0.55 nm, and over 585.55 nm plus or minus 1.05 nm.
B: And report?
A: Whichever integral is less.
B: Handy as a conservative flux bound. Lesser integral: 9.9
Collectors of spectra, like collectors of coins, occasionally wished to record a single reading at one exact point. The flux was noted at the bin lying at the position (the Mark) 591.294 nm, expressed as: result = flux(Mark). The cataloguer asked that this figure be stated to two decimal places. 8.96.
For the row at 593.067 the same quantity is 8.62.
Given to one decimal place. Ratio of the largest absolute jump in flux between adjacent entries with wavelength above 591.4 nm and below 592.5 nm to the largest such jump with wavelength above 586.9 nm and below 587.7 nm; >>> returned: 1.8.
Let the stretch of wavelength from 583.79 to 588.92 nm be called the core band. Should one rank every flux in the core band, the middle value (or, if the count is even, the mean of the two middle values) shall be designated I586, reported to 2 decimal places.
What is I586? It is 8.88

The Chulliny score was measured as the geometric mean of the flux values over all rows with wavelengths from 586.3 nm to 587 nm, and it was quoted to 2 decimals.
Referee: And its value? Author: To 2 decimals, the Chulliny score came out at 9.00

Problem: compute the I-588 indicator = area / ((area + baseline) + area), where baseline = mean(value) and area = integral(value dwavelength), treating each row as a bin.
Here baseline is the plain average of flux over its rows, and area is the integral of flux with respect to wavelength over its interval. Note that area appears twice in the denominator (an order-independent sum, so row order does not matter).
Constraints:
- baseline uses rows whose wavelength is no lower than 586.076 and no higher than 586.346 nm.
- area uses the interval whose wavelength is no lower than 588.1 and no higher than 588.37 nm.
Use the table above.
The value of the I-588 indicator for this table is 0.170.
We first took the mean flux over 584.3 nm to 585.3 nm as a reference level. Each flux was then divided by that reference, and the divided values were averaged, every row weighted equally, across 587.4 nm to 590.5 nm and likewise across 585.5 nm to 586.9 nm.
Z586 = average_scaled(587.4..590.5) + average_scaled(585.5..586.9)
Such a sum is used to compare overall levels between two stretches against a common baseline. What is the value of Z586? 1.70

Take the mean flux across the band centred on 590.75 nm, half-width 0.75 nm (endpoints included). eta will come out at 8.76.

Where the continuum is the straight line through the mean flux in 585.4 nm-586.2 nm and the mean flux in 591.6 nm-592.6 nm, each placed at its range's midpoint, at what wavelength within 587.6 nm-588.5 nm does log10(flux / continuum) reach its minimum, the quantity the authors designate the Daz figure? 588.442 nm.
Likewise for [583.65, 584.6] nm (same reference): 584.391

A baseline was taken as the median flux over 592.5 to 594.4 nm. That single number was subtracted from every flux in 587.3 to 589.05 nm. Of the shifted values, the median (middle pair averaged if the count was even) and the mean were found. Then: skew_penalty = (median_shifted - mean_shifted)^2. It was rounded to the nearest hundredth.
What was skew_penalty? 0.64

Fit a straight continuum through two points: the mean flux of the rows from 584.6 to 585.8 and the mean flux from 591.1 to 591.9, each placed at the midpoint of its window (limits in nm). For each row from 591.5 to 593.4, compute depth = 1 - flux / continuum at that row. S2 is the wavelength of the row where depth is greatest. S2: 593.067 nm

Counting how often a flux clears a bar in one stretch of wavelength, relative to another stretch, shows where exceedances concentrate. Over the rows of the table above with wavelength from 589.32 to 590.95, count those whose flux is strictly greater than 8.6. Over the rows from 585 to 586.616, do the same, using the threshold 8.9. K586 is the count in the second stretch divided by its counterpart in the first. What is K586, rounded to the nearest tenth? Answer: 1.7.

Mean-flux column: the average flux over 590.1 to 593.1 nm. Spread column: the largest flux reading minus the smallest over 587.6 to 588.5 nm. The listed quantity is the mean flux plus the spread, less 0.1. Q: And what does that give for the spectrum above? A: 9.7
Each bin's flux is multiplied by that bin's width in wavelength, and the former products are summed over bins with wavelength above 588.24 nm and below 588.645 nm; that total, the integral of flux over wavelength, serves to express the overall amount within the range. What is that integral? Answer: 3.2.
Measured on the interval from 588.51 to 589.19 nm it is 3.1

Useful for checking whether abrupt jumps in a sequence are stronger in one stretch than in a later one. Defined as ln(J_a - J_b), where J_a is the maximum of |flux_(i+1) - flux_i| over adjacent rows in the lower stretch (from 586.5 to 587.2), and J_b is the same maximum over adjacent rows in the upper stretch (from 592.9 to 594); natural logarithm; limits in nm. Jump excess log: -2.1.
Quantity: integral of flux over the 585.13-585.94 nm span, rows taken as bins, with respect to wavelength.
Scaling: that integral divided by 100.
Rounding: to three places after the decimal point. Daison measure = 0.068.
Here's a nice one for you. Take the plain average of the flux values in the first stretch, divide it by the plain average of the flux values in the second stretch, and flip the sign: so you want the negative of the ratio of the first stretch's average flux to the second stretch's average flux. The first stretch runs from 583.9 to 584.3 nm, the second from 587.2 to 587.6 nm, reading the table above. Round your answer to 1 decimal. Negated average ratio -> -1.0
